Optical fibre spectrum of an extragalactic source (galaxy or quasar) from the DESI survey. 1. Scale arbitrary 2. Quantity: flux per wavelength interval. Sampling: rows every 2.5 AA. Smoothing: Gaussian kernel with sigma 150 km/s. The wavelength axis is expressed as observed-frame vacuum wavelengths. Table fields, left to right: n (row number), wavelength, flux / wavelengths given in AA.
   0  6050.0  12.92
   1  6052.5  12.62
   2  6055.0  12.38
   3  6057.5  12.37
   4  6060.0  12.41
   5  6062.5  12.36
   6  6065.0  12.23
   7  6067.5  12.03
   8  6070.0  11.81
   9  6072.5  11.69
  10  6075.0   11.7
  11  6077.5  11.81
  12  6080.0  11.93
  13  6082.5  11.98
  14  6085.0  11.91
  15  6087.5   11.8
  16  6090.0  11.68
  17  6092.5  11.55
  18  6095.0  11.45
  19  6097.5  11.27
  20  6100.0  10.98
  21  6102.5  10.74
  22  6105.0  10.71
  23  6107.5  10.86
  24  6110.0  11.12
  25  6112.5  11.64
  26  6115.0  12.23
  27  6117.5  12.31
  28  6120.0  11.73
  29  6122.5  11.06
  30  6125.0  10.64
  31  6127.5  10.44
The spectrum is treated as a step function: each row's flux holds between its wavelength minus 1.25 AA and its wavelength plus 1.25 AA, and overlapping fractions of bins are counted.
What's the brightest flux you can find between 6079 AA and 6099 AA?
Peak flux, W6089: 11.98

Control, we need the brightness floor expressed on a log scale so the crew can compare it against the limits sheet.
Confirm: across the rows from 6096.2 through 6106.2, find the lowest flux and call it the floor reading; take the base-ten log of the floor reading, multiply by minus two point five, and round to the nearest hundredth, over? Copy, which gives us -2.57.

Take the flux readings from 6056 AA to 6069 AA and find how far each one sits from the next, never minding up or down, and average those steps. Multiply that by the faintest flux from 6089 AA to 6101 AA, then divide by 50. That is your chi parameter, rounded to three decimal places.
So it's 0.023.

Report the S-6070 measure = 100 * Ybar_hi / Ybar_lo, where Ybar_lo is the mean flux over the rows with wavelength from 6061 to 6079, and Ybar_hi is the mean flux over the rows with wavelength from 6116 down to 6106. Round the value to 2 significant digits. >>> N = 96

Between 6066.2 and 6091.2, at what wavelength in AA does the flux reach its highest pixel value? 6067.5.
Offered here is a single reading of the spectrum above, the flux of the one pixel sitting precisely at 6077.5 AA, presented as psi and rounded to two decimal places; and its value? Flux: 11.81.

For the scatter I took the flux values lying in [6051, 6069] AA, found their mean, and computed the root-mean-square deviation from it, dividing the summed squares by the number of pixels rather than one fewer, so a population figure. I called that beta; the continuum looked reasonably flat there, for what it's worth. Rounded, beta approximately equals 0.17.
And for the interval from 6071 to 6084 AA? 0.12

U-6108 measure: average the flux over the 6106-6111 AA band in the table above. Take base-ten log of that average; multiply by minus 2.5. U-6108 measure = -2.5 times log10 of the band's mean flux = -2.60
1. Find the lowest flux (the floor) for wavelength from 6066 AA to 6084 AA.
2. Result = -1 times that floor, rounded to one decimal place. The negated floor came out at -11.7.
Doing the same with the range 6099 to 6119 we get -10.7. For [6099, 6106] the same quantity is -10.7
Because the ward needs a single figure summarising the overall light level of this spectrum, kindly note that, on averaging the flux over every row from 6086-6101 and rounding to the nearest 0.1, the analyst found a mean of 11.5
